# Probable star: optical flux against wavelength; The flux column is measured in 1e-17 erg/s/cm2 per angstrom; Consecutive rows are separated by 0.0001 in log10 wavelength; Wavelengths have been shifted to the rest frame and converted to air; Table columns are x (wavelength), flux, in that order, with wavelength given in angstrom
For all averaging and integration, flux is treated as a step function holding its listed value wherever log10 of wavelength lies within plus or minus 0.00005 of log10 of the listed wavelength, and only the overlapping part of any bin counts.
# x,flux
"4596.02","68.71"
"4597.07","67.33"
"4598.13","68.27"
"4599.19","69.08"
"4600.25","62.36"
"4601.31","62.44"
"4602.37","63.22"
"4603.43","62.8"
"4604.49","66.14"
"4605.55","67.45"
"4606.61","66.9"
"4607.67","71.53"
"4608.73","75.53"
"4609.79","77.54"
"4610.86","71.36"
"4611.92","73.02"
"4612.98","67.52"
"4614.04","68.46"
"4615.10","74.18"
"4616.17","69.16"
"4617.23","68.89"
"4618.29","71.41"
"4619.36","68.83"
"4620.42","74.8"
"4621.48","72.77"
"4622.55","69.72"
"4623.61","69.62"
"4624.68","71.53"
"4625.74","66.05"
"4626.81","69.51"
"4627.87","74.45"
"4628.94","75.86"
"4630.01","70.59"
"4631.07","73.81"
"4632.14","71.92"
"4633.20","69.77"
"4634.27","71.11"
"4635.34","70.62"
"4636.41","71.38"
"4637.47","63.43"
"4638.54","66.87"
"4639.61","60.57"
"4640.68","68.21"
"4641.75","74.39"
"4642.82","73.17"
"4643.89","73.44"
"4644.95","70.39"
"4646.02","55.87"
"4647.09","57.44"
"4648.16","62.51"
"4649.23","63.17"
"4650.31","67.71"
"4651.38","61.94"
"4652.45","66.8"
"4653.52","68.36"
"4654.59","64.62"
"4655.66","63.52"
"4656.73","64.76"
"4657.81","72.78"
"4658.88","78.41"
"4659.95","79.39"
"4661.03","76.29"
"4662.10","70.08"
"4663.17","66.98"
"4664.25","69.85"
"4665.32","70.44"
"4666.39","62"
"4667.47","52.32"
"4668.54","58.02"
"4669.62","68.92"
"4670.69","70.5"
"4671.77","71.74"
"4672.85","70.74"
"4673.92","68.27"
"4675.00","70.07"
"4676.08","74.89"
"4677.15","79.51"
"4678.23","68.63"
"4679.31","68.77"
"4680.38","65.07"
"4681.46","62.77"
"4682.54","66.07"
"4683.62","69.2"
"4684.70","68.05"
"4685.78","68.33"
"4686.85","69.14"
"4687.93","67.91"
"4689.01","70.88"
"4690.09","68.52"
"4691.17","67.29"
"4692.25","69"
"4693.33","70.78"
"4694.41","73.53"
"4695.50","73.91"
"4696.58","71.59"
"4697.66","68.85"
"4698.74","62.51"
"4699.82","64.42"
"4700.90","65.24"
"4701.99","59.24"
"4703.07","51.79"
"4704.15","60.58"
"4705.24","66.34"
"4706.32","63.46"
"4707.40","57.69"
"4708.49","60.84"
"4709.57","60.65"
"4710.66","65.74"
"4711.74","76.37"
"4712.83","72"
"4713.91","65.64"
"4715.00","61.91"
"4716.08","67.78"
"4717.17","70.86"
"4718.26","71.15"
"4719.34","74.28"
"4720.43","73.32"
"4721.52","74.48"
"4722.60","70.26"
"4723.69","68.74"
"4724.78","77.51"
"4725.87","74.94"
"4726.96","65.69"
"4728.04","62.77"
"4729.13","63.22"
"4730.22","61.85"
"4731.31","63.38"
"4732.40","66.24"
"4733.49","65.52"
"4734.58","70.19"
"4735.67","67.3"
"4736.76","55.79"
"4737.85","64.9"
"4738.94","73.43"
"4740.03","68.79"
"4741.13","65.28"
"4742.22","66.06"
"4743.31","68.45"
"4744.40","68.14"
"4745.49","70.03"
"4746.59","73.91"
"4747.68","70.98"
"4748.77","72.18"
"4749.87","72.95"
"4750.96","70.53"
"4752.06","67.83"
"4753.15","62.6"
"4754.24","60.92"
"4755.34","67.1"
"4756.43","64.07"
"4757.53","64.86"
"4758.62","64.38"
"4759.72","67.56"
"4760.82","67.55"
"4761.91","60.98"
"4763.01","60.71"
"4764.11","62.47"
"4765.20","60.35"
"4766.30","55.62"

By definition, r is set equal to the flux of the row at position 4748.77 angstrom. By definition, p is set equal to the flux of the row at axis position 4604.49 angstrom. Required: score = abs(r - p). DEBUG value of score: 6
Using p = 66.14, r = 72.18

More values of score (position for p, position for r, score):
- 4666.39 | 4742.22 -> 4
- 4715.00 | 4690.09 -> 7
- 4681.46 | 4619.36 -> 6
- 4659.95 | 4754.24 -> 18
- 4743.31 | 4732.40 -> 2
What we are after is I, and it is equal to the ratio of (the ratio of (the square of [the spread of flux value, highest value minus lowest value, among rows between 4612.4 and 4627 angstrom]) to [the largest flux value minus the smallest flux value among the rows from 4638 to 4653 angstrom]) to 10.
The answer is 0.4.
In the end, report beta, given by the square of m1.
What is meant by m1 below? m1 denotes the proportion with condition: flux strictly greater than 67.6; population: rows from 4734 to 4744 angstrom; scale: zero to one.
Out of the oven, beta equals 0.2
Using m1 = 0.44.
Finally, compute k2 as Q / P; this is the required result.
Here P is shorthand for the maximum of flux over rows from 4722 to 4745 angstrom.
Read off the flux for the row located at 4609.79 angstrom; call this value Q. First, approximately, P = 77.51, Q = 77.54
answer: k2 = 1.00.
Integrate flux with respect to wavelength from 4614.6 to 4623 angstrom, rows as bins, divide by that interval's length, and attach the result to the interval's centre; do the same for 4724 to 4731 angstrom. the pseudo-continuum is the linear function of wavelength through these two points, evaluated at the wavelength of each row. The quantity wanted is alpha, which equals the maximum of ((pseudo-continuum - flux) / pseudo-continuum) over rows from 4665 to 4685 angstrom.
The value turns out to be 0.25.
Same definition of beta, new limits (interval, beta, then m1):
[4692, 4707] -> 0.2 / 0.43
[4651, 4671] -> 0.3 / 0.53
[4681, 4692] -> 0.5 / 0.70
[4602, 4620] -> 0.4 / 0.65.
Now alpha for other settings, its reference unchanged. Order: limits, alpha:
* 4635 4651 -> 0.20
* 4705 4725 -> 0.15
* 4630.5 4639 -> 0.10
